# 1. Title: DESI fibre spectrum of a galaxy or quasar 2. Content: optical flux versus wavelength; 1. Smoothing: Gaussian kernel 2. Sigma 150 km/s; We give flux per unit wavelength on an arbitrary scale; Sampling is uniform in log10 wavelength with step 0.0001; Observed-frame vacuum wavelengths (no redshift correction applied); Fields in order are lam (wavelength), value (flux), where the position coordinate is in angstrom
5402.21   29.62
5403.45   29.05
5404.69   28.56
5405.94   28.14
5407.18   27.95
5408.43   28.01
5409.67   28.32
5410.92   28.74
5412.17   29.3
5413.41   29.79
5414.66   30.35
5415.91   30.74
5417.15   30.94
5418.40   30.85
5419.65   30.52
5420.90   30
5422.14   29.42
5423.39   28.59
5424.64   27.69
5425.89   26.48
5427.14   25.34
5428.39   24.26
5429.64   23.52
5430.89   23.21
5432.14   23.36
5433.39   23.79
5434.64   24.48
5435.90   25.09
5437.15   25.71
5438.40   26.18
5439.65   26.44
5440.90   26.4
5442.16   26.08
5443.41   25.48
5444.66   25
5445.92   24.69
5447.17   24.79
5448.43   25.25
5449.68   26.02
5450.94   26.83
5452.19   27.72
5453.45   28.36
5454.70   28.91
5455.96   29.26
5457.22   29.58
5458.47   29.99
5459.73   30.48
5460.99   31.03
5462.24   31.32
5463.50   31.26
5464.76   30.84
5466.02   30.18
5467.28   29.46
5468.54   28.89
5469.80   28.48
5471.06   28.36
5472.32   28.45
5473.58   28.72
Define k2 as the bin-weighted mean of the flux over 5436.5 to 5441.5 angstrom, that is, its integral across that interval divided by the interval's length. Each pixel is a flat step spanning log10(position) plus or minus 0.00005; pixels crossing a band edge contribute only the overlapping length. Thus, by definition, 26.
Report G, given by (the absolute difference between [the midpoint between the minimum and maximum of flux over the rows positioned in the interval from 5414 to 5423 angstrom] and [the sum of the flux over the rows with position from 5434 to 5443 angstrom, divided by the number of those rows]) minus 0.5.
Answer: 3.9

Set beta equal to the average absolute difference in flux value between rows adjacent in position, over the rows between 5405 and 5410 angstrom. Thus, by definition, 0.19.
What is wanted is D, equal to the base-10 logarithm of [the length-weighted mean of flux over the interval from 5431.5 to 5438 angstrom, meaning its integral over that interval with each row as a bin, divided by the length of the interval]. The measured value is 1.39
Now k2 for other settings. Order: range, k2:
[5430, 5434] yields 23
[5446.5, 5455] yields 27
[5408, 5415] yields 29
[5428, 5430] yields 24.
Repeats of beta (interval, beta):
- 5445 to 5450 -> 0.44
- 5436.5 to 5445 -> 0.36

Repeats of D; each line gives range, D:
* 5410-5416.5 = 1.47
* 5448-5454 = 1.43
